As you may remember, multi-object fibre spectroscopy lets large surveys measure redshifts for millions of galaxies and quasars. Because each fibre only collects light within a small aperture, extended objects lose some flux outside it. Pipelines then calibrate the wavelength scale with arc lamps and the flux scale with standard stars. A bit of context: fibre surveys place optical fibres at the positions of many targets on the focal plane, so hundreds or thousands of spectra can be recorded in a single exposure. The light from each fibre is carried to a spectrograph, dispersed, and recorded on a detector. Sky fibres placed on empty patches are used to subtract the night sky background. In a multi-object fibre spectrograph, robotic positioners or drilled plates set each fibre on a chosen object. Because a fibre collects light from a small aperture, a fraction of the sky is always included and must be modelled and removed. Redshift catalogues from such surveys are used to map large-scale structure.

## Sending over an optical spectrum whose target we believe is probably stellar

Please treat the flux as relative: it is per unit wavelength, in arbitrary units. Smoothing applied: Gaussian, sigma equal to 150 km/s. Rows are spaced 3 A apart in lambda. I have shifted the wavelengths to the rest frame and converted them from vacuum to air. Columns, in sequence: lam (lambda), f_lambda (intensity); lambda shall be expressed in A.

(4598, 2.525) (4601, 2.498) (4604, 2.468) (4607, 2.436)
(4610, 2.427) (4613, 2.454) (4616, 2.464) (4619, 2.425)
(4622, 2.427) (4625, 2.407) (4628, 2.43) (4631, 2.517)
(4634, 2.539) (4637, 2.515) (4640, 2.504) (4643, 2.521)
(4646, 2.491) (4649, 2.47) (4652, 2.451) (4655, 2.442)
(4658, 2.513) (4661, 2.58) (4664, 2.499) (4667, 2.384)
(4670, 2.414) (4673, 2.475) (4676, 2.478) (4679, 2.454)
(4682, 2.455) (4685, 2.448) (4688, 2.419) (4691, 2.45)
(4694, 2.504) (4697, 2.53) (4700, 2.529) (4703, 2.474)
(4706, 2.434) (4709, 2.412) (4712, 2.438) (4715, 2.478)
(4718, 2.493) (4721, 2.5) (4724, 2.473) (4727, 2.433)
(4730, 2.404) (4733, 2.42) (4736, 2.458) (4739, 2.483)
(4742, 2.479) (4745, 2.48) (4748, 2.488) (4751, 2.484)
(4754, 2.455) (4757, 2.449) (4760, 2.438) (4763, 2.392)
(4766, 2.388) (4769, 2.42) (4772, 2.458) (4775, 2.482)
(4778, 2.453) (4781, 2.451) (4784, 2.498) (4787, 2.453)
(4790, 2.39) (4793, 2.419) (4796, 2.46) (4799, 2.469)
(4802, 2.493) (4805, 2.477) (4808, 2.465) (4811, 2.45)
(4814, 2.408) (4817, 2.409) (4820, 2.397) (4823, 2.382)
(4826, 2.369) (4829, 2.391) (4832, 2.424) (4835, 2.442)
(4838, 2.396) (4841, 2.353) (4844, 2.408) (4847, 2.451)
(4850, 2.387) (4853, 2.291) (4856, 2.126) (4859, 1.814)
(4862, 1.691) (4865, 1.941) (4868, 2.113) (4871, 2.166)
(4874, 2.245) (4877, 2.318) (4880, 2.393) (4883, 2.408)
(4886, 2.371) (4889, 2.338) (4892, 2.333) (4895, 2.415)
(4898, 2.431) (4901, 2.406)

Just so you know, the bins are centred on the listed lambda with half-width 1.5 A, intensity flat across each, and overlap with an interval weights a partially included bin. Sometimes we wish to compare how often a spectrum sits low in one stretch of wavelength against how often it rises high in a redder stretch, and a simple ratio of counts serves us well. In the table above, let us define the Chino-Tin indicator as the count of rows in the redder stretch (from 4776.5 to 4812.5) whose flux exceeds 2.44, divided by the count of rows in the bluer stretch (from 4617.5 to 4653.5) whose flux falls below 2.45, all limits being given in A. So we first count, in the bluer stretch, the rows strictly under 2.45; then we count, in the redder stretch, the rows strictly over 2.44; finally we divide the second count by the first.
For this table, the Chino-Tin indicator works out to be 2.5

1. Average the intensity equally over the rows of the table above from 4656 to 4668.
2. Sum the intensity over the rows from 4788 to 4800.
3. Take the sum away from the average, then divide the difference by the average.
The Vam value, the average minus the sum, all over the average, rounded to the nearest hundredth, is -2.90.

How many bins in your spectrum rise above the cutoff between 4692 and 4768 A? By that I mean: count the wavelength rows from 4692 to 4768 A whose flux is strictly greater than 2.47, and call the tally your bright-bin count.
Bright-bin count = 13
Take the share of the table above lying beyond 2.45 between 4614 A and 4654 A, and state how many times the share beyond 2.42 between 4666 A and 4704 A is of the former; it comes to 1.1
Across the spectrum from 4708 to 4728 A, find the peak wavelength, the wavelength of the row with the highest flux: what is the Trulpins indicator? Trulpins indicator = 4721 A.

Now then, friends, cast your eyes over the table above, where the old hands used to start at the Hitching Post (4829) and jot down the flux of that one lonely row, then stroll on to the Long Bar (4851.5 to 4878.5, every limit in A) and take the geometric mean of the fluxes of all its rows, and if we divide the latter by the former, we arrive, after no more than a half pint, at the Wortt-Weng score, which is 0.86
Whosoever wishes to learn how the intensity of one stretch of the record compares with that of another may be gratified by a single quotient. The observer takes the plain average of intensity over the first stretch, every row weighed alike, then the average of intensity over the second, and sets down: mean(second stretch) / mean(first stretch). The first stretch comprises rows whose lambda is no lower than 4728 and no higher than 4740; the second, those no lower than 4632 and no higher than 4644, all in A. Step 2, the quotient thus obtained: 1.03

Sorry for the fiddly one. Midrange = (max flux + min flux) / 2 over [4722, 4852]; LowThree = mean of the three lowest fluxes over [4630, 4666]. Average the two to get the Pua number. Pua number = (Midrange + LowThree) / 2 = 2.44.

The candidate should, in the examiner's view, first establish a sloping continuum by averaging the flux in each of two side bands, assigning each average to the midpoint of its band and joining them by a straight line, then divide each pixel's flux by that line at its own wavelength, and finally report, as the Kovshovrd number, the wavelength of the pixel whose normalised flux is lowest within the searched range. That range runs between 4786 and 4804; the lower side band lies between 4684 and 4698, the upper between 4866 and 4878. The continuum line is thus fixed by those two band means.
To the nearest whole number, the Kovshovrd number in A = 4790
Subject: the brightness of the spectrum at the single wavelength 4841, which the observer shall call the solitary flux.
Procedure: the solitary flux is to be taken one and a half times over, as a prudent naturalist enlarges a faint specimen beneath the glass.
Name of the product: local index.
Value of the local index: 3.53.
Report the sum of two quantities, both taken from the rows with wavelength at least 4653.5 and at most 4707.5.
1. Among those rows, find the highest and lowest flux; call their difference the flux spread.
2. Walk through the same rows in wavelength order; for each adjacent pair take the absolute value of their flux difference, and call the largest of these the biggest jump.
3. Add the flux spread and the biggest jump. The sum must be 0.31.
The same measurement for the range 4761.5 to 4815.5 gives 0.17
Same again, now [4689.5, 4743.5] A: 0.18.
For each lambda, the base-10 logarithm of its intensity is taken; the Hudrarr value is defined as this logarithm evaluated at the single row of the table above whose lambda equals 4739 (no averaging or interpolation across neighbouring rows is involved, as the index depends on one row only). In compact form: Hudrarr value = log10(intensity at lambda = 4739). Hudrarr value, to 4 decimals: 0.3950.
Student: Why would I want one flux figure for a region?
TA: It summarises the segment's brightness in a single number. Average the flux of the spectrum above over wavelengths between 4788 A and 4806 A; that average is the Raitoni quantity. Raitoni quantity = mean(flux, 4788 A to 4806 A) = 2.45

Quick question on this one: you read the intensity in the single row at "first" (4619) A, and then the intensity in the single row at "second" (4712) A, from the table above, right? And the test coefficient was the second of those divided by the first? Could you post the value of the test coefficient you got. 1.005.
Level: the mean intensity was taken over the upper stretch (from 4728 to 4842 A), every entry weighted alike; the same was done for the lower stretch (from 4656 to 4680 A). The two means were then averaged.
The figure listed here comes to 2.456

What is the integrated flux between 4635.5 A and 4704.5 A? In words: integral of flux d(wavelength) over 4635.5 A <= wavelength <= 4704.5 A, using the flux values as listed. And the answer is 171.0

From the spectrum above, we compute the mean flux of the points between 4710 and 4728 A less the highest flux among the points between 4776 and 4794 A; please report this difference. -0.029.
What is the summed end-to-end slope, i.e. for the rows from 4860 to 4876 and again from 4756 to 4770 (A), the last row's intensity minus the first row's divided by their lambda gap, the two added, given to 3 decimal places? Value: 0.044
